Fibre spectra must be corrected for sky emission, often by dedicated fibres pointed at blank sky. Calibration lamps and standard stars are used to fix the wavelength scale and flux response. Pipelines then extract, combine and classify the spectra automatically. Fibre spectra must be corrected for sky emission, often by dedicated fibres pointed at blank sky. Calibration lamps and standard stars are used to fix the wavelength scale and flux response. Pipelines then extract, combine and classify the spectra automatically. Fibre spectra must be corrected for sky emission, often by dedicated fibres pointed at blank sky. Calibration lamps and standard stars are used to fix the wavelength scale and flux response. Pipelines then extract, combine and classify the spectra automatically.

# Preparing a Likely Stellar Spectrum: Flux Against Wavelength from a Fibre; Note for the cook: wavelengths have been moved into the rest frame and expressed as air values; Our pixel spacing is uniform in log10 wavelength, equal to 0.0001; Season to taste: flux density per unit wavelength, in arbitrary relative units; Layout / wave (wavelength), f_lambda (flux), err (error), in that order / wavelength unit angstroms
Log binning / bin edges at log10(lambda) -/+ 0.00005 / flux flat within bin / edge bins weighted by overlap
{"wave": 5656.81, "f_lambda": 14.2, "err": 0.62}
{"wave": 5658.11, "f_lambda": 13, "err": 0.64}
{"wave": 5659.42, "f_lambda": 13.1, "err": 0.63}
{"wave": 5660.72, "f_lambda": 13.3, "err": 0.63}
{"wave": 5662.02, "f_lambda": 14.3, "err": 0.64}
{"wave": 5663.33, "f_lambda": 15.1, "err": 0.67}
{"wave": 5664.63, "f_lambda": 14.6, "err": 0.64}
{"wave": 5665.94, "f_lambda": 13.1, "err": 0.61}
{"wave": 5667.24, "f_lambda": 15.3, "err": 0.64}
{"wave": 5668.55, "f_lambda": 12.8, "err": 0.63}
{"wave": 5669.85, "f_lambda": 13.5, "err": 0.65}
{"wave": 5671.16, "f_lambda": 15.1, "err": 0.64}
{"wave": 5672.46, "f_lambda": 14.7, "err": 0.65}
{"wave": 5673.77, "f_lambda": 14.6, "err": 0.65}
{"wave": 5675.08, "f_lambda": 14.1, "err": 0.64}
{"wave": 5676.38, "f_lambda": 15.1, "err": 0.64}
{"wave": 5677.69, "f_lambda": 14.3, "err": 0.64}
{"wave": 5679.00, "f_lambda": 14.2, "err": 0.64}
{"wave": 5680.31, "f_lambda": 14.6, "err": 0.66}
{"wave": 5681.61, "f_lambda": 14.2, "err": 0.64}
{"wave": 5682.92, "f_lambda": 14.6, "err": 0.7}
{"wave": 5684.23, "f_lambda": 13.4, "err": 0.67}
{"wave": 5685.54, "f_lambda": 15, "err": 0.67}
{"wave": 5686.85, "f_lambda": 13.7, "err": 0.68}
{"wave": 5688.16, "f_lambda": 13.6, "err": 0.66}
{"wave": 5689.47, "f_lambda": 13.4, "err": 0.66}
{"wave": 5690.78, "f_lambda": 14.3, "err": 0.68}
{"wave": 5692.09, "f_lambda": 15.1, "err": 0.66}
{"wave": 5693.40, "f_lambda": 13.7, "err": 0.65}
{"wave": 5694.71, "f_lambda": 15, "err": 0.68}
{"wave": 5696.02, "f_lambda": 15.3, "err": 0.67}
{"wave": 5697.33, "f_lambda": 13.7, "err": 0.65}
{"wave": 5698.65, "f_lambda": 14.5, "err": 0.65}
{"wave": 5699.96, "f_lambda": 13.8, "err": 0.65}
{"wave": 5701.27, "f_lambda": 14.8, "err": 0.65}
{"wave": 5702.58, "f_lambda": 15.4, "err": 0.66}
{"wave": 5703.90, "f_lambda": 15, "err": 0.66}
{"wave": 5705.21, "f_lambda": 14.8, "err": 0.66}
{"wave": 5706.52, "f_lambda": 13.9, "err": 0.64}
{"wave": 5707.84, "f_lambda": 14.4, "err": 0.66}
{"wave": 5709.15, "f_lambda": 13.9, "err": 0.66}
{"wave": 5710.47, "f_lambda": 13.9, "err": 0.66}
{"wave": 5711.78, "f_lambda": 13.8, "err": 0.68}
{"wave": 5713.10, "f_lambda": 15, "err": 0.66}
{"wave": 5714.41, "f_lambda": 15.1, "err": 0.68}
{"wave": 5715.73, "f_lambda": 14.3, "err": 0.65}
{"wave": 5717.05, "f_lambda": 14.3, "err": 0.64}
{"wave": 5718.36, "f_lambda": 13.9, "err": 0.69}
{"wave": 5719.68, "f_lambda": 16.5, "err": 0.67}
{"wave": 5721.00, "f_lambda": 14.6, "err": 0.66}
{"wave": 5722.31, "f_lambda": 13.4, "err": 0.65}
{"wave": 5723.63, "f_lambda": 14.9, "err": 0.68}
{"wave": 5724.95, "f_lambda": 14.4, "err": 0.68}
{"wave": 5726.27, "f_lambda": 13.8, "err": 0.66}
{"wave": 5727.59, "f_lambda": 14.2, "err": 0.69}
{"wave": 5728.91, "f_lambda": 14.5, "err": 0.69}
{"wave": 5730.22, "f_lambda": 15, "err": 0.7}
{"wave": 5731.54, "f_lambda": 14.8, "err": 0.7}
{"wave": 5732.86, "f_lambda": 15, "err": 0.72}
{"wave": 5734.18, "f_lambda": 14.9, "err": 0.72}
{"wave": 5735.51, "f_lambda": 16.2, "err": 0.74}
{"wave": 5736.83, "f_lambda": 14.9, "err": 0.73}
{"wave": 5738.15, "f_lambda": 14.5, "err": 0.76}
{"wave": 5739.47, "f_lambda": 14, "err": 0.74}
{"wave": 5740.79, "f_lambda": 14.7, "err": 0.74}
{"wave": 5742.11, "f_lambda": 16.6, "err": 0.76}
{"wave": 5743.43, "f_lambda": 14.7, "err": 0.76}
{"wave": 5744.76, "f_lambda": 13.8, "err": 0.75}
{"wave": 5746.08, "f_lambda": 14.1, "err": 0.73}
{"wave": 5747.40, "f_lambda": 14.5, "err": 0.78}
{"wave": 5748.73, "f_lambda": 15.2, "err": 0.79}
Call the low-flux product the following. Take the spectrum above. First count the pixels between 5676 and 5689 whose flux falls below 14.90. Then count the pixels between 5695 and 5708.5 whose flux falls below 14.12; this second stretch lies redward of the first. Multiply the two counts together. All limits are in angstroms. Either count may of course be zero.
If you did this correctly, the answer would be 24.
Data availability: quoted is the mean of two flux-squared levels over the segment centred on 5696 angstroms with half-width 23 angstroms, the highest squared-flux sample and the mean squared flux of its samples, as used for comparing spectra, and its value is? 222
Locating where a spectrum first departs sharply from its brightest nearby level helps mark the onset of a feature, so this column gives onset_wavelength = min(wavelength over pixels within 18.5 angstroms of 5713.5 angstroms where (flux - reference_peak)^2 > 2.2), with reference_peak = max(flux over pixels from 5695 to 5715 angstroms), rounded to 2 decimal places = 5697.33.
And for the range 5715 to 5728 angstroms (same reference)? 5718.36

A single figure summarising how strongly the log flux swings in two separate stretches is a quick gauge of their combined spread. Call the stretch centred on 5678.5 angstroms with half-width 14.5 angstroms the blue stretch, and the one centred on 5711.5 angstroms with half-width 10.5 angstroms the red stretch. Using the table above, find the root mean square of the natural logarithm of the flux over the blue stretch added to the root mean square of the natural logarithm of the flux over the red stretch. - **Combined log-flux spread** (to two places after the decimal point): 5.34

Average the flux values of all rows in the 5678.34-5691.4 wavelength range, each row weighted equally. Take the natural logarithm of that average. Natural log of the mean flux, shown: 2.65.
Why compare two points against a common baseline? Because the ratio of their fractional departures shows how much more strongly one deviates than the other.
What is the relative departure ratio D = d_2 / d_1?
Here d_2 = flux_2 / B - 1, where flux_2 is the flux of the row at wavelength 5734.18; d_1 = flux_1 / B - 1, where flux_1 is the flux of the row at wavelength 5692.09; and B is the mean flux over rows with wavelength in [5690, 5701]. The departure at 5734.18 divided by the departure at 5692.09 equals 0.70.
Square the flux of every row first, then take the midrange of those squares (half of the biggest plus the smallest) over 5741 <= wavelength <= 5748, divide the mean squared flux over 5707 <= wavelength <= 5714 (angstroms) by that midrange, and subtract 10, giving -9.13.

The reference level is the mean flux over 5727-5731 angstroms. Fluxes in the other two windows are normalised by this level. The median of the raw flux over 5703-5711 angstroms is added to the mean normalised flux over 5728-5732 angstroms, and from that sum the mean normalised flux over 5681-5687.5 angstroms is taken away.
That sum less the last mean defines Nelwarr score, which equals 14.19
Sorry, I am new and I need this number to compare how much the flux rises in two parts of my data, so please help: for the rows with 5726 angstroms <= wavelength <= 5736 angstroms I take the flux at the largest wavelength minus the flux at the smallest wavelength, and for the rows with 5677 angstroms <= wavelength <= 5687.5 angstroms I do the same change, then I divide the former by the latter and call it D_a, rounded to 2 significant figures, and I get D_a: -4.0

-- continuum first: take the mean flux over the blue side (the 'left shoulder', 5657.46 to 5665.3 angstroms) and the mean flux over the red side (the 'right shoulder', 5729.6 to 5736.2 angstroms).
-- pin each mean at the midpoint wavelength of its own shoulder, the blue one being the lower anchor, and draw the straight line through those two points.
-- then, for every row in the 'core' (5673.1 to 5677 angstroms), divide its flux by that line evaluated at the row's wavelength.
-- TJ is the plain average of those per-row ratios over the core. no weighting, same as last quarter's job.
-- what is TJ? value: 1.03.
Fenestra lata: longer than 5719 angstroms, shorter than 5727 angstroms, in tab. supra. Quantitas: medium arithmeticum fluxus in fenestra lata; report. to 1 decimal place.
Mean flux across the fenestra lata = 14.6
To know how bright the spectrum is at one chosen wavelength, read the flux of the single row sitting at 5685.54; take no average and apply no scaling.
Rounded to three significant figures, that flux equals 15.0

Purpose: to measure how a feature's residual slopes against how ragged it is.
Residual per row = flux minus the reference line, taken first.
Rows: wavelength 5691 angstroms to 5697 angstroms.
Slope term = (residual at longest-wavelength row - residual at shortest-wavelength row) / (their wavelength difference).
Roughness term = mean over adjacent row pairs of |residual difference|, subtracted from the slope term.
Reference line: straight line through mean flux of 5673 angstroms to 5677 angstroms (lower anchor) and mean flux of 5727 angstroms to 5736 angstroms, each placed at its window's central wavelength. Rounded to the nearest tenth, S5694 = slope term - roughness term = -1.0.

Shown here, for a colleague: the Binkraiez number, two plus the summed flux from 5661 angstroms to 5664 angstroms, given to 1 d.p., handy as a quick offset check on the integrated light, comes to 31.4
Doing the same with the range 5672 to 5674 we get 31.3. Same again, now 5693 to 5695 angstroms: 30.7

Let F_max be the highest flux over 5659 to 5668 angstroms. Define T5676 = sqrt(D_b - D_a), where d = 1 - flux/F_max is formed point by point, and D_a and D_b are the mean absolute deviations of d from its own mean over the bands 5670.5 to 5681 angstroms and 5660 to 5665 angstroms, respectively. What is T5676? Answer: 0.12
